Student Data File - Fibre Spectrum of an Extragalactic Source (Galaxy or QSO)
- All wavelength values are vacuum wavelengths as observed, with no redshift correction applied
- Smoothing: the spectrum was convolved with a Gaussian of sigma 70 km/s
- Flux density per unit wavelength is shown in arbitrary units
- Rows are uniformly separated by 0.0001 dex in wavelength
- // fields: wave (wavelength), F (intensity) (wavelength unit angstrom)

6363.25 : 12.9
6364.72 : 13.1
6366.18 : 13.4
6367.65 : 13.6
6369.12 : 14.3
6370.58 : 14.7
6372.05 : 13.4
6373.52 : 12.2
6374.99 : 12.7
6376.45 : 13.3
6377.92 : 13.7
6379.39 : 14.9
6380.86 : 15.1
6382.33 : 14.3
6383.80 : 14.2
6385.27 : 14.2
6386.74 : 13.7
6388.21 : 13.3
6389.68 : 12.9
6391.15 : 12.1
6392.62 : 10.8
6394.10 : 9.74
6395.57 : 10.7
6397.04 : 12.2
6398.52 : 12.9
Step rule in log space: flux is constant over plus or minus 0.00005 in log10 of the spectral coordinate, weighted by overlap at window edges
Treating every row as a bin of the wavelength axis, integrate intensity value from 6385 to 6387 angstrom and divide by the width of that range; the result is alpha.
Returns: 14.0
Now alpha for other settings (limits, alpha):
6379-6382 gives 14.9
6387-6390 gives 13.2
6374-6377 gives 12.9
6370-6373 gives 13.9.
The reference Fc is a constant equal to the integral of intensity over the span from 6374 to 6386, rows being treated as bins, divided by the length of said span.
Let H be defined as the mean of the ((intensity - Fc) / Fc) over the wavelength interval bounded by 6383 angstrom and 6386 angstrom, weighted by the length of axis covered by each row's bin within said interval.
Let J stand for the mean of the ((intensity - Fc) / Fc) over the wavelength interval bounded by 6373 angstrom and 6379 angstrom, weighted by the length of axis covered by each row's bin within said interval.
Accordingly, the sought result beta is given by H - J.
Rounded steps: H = 0.01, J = -0.06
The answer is 0.08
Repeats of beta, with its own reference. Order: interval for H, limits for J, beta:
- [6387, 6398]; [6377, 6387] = -0.18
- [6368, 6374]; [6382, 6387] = -0.03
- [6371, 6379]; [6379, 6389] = -0.07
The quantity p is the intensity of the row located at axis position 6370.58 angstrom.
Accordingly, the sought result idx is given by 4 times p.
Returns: 59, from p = 14.7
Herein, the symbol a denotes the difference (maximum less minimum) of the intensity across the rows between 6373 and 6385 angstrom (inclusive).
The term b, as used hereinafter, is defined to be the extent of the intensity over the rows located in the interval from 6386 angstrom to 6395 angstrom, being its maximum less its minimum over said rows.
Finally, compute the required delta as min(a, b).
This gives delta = 2.9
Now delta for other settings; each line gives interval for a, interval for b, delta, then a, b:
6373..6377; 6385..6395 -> 1.1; 1.1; 4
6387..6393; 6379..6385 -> 0.9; 2.5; 1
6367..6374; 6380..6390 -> 2.2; 2.5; 2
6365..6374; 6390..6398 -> 2.5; 2.5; 2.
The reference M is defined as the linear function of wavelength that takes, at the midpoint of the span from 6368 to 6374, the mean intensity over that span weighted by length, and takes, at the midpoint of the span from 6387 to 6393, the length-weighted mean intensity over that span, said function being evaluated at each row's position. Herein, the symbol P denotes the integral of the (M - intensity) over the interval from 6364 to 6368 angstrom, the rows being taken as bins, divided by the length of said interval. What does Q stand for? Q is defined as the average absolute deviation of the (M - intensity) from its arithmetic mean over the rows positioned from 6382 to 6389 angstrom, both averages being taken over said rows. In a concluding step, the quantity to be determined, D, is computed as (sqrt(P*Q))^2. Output 0.16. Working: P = 0.67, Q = 0.24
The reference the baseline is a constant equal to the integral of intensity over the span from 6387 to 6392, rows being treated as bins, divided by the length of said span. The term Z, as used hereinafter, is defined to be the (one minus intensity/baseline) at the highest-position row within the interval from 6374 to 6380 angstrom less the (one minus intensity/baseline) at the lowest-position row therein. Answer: -0.17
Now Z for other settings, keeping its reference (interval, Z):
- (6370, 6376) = 0.16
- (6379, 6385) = 0.05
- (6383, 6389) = 0.07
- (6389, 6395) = 0.25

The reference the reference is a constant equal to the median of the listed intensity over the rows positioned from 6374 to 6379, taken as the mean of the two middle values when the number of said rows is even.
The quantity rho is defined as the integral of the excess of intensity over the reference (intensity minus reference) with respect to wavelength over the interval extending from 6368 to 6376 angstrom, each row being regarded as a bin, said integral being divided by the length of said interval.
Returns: 0.2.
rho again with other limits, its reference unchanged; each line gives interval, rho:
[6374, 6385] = 0.7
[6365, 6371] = 0.6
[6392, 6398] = -2.4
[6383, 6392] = 0.1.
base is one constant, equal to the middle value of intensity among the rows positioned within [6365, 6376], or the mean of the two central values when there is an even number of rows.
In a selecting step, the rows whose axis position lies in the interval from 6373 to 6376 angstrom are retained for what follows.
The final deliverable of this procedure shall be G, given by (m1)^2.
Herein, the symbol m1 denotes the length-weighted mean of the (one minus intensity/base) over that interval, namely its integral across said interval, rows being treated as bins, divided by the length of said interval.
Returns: 0.004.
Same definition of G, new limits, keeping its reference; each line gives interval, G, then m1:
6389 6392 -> 0.005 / 0.07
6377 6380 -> 0.004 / -0.06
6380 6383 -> 0.010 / -0.10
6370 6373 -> 0.001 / -0.04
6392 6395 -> 0.054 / 0.23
